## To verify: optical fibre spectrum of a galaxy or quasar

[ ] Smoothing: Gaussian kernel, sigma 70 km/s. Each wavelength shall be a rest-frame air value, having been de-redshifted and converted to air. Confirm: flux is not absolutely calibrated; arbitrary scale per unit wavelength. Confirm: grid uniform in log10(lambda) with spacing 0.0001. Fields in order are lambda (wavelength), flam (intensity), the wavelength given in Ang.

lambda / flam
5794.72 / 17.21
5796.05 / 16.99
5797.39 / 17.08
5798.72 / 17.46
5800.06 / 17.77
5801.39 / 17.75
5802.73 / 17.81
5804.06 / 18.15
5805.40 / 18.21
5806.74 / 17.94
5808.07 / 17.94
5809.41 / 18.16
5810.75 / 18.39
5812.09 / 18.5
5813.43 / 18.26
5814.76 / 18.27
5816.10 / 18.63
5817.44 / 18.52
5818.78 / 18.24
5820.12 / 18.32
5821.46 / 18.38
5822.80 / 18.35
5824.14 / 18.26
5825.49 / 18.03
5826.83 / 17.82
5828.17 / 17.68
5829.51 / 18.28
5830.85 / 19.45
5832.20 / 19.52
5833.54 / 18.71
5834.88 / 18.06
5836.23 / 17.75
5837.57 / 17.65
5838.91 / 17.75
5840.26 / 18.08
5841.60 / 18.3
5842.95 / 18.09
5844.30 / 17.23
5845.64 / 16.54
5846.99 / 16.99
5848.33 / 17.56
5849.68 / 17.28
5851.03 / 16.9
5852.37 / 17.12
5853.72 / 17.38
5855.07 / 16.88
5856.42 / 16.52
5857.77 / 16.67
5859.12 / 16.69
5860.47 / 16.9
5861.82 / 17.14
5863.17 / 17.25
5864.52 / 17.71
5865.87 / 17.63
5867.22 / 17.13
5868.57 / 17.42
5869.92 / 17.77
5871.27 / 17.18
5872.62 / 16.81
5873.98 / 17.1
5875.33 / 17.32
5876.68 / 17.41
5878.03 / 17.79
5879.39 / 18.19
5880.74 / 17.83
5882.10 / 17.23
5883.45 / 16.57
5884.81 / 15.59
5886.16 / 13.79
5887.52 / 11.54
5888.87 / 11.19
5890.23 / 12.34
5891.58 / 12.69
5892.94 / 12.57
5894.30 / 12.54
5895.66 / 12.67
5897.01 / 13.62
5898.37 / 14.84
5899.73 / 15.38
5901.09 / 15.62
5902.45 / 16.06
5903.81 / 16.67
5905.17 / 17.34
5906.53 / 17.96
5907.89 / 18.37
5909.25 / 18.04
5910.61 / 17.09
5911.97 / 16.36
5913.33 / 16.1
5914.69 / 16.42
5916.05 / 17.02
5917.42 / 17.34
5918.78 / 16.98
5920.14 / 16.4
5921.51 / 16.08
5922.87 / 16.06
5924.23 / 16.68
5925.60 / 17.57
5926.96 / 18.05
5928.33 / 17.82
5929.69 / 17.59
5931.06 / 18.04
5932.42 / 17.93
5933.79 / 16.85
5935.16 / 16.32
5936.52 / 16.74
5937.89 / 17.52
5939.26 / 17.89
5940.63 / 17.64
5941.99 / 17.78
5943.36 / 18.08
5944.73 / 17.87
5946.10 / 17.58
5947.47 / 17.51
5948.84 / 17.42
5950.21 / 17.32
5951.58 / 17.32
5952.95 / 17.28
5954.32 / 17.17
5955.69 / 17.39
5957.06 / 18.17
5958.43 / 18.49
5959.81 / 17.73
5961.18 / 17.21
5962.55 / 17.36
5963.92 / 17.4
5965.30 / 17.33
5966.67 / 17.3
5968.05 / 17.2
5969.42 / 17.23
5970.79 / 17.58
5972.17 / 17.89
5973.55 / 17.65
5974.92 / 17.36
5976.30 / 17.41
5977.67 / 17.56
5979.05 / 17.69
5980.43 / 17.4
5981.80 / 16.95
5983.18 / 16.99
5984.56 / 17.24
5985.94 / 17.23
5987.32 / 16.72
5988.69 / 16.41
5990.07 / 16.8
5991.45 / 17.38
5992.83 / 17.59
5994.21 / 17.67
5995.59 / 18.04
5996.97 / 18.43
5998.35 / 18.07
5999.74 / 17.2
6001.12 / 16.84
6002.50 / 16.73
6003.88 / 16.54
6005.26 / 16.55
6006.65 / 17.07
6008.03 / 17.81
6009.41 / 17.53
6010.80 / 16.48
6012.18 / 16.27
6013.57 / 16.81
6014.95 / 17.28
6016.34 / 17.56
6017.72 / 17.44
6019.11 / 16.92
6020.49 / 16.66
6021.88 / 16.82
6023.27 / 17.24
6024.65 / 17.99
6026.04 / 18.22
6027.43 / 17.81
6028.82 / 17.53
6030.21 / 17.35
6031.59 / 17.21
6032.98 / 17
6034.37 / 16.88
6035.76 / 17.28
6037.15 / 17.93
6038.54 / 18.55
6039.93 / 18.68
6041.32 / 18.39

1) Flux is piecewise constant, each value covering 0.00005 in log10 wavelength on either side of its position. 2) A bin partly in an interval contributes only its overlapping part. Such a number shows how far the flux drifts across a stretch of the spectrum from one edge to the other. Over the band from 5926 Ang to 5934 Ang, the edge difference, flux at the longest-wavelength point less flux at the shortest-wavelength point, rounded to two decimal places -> -1.20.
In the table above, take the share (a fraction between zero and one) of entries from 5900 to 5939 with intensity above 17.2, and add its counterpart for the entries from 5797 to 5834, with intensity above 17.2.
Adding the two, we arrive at 1.39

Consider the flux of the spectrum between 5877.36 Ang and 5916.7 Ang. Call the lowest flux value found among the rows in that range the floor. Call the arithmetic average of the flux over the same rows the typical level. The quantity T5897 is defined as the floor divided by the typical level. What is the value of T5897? 0.72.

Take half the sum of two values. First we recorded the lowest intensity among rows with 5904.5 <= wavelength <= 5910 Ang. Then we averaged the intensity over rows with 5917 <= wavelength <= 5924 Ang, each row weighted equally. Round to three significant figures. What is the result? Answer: 17.0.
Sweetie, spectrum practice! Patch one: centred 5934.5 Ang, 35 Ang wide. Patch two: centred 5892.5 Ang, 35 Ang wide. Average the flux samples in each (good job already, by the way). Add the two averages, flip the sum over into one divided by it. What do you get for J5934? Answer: 0.0305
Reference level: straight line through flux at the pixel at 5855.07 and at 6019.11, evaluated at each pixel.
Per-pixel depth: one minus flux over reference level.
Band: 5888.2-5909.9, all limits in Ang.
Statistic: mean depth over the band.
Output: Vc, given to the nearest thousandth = 0.120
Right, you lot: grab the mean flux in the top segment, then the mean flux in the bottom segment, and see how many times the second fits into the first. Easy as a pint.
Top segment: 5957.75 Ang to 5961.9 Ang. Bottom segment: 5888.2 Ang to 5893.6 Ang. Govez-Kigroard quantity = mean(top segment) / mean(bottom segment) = 1.46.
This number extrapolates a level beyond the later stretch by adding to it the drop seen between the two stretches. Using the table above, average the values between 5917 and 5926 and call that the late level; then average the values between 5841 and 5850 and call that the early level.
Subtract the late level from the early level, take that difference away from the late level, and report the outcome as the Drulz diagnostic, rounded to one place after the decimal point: 16.0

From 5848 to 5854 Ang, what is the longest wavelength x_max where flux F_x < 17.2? 5852.37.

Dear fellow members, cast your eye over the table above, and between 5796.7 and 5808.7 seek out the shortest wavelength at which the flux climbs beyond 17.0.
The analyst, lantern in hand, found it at 5797.39 Ang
